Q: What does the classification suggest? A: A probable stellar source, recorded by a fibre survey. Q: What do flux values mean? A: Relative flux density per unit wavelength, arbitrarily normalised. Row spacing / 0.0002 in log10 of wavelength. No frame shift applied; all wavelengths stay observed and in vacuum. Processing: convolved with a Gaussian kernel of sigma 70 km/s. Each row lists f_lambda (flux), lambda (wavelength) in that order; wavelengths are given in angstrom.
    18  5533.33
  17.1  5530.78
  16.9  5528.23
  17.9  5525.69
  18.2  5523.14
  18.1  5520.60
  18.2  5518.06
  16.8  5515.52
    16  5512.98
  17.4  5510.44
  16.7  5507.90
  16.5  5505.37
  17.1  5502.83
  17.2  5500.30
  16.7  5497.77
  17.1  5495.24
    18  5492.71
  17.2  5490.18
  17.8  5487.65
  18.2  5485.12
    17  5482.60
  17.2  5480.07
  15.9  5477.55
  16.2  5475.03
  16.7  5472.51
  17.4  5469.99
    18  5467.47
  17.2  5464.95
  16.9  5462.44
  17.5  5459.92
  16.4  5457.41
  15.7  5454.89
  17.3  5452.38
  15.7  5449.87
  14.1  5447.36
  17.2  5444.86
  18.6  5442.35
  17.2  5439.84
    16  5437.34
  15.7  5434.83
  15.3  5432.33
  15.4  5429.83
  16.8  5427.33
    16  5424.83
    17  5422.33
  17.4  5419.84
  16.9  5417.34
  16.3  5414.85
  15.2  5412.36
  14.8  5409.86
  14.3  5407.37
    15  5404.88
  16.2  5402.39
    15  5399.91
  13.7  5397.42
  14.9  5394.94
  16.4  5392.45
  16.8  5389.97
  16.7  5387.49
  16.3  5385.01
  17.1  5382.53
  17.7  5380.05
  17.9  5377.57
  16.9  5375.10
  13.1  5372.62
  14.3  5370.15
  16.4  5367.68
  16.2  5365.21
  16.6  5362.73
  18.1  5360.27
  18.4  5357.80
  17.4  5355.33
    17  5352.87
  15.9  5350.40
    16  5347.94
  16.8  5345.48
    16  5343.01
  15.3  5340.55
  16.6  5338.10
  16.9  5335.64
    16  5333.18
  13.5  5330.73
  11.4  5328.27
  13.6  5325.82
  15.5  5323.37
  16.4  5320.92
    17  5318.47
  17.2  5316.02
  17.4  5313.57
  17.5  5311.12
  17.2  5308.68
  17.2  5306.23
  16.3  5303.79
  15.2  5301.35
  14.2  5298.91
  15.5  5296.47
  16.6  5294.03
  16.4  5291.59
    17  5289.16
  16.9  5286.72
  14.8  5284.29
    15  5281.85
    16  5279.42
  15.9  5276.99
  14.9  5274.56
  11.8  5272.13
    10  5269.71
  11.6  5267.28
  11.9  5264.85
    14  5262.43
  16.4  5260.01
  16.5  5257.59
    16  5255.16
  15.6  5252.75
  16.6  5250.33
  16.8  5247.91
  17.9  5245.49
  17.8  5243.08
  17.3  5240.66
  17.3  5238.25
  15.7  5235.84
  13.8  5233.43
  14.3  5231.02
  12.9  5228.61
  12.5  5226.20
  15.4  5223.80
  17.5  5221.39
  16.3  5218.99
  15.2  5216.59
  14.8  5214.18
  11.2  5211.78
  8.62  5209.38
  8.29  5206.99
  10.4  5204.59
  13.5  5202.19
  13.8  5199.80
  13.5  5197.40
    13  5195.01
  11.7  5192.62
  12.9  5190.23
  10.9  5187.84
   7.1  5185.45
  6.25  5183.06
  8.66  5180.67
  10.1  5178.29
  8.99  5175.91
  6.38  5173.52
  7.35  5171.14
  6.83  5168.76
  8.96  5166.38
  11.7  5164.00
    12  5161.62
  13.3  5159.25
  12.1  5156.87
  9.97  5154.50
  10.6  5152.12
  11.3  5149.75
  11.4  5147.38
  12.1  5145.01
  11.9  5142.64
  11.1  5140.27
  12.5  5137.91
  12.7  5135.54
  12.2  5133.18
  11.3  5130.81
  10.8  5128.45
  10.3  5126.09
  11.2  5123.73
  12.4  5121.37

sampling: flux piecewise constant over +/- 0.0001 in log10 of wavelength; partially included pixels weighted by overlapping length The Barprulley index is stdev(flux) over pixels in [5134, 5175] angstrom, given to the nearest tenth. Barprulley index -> 2.1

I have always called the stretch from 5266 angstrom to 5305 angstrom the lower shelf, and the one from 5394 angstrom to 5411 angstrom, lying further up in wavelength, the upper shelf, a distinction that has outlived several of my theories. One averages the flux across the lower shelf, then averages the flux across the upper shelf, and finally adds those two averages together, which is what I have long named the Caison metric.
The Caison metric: 29.7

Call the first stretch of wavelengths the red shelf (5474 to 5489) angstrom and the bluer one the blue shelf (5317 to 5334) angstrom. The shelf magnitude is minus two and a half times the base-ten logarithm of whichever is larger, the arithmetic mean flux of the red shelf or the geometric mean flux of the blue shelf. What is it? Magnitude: -3.08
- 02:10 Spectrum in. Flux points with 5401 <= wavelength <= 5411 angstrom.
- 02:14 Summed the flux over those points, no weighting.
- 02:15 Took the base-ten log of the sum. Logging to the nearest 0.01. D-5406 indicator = 1.78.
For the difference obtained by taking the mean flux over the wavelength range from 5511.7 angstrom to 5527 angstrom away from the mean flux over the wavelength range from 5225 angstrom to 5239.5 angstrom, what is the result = -3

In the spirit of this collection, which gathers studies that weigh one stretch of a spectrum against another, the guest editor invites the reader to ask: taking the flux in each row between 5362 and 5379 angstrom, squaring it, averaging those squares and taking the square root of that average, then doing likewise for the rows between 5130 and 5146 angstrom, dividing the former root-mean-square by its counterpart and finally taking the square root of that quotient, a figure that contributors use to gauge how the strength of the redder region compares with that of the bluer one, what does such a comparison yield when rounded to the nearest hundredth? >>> 1.16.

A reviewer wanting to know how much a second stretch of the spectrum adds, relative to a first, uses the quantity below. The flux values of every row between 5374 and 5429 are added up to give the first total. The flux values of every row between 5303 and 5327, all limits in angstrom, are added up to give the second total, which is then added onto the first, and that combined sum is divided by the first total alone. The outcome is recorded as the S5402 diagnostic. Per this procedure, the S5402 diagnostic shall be 1.5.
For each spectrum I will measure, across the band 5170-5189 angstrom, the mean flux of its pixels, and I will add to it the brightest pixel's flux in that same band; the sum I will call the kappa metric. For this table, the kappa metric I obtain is 19.1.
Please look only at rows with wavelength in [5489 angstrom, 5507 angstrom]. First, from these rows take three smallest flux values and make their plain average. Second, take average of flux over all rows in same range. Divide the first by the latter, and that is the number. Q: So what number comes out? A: 0.980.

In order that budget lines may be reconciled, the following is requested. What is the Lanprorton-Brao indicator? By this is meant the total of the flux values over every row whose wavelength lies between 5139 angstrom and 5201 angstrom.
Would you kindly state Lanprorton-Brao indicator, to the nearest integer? 274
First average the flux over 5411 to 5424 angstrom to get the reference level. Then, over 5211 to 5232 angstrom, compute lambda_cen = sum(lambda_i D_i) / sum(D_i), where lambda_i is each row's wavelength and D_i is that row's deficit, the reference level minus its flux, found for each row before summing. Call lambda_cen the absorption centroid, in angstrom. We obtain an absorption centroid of 5221.3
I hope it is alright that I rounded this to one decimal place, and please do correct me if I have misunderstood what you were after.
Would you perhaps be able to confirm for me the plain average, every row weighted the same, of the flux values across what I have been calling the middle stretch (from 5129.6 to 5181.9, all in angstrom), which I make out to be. 10.6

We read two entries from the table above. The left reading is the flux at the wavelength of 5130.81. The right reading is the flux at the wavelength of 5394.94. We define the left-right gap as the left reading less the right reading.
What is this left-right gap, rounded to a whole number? -4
